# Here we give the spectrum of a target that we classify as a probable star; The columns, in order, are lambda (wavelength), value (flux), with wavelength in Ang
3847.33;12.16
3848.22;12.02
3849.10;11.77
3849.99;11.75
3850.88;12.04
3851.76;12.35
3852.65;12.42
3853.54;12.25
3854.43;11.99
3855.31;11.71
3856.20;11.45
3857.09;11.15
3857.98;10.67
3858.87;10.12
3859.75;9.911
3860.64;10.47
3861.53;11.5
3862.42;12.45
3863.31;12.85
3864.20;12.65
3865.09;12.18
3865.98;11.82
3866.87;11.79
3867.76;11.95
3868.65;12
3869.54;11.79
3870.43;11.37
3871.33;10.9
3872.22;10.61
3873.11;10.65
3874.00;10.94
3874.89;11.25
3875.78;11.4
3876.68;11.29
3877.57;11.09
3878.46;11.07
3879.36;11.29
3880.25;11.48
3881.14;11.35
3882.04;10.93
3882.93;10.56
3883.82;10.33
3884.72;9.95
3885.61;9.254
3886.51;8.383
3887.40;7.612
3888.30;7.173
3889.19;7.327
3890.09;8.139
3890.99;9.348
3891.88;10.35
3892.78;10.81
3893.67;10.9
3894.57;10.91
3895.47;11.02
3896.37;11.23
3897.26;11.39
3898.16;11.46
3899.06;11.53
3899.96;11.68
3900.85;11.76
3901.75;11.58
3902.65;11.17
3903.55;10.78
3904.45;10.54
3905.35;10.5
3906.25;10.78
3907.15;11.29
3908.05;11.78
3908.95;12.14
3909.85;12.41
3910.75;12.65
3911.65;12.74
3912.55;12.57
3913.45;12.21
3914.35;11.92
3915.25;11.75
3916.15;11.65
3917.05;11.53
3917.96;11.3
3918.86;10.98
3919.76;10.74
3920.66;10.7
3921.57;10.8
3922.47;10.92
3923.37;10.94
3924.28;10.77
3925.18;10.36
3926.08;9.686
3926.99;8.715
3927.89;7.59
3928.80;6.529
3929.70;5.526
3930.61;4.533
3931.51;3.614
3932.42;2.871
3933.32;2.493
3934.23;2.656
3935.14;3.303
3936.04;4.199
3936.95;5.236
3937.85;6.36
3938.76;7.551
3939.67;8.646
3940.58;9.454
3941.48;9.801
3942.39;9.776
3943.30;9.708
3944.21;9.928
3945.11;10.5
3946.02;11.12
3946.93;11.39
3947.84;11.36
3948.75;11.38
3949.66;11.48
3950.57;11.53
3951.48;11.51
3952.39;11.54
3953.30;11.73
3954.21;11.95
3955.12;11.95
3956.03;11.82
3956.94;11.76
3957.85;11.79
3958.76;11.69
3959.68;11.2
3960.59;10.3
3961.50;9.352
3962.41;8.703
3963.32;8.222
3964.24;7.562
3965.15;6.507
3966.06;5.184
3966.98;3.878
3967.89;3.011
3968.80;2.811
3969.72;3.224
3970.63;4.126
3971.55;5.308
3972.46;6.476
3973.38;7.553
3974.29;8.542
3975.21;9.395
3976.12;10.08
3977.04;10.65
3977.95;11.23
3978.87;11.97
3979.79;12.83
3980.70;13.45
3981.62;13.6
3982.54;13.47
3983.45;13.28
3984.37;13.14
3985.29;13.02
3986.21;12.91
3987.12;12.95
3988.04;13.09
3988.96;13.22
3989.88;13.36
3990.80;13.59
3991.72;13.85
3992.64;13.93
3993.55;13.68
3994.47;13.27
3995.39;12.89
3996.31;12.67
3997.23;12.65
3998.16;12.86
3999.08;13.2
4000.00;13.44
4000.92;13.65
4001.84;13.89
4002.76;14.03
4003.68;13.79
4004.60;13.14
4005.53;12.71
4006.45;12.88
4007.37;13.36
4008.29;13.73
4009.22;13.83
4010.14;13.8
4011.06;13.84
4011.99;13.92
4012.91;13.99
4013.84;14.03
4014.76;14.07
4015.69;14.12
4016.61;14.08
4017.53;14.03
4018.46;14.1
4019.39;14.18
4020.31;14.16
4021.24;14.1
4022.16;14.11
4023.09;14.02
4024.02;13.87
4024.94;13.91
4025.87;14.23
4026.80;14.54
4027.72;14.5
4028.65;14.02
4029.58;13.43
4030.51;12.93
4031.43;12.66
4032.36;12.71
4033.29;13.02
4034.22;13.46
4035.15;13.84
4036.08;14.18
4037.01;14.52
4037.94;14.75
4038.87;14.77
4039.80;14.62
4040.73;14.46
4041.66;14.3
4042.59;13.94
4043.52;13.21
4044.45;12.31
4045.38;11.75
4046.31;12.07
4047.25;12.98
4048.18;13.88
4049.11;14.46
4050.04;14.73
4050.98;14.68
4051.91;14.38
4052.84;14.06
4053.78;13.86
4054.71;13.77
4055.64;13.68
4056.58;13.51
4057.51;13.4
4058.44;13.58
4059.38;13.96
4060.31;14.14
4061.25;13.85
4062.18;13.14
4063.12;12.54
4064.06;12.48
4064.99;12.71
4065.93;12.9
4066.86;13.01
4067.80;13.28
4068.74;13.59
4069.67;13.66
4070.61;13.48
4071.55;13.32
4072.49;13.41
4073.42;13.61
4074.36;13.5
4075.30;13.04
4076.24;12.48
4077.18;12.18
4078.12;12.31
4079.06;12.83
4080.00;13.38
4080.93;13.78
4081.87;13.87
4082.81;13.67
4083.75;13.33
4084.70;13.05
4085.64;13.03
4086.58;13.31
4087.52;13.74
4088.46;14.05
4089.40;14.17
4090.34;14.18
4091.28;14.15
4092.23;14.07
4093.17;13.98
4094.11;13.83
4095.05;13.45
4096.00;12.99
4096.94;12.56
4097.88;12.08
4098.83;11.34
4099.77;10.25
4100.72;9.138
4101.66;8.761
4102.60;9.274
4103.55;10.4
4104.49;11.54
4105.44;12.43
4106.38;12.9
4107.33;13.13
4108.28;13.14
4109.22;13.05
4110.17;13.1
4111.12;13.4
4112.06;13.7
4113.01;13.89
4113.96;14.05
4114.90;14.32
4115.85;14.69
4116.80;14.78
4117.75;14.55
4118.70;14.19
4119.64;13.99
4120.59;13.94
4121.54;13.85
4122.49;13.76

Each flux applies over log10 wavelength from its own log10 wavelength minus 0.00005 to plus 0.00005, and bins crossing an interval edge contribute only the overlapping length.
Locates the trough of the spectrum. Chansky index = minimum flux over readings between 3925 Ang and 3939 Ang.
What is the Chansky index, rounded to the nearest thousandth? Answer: 2.493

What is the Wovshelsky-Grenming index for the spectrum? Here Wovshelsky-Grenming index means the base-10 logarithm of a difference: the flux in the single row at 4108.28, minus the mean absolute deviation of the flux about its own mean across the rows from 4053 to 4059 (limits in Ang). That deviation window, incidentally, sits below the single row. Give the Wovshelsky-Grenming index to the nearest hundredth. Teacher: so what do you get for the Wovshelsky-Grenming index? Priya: 1.11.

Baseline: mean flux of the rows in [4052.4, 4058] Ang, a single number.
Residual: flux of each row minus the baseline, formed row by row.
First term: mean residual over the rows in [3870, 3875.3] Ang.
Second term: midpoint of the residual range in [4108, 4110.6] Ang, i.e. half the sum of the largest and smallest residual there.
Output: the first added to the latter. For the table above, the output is -3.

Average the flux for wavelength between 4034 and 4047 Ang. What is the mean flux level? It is 14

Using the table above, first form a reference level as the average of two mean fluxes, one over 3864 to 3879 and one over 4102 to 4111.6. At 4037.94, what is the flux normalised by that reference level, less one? 0.25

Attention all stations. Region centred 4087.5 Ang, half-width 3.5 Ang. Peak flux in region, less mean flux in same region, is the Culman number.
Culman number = 0.53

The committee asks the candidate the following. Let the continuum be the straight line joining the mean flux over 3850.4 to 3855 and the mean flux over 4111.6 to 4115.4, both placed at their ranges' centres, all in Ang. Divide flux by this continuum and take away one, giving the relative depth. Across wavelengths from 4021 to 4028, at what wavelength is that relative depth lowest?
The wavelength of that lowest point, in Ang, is 4024.02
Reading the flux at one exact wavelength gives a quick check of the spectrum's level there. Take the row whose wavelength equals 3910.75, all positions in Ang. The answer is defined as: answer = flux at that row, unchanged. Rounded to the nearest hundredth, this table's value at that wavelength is 12.65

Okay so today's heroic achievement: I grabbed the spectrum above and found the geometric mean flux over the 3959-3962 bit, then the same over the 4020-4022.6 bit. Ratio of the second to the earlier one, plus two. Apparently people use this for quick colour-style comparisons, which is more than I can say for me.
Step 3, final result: 3.4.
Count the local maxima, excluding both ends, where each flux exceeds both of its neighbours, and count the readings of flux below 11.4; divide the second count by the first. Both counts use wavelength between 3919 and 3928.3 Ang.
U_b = 10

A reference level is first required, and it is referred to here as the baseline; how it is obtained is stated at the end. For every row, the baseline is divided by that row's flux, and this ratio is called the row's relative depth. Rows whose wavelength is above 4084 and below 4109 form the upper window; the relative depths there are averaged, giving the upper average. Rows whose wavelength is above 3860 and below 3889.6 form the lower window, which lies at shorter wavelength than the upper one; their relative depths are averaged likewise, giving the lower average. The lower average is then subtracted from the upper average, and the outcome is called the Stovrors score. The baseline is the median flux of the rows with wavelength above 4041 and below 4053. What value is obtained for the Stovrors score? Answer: -0.18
